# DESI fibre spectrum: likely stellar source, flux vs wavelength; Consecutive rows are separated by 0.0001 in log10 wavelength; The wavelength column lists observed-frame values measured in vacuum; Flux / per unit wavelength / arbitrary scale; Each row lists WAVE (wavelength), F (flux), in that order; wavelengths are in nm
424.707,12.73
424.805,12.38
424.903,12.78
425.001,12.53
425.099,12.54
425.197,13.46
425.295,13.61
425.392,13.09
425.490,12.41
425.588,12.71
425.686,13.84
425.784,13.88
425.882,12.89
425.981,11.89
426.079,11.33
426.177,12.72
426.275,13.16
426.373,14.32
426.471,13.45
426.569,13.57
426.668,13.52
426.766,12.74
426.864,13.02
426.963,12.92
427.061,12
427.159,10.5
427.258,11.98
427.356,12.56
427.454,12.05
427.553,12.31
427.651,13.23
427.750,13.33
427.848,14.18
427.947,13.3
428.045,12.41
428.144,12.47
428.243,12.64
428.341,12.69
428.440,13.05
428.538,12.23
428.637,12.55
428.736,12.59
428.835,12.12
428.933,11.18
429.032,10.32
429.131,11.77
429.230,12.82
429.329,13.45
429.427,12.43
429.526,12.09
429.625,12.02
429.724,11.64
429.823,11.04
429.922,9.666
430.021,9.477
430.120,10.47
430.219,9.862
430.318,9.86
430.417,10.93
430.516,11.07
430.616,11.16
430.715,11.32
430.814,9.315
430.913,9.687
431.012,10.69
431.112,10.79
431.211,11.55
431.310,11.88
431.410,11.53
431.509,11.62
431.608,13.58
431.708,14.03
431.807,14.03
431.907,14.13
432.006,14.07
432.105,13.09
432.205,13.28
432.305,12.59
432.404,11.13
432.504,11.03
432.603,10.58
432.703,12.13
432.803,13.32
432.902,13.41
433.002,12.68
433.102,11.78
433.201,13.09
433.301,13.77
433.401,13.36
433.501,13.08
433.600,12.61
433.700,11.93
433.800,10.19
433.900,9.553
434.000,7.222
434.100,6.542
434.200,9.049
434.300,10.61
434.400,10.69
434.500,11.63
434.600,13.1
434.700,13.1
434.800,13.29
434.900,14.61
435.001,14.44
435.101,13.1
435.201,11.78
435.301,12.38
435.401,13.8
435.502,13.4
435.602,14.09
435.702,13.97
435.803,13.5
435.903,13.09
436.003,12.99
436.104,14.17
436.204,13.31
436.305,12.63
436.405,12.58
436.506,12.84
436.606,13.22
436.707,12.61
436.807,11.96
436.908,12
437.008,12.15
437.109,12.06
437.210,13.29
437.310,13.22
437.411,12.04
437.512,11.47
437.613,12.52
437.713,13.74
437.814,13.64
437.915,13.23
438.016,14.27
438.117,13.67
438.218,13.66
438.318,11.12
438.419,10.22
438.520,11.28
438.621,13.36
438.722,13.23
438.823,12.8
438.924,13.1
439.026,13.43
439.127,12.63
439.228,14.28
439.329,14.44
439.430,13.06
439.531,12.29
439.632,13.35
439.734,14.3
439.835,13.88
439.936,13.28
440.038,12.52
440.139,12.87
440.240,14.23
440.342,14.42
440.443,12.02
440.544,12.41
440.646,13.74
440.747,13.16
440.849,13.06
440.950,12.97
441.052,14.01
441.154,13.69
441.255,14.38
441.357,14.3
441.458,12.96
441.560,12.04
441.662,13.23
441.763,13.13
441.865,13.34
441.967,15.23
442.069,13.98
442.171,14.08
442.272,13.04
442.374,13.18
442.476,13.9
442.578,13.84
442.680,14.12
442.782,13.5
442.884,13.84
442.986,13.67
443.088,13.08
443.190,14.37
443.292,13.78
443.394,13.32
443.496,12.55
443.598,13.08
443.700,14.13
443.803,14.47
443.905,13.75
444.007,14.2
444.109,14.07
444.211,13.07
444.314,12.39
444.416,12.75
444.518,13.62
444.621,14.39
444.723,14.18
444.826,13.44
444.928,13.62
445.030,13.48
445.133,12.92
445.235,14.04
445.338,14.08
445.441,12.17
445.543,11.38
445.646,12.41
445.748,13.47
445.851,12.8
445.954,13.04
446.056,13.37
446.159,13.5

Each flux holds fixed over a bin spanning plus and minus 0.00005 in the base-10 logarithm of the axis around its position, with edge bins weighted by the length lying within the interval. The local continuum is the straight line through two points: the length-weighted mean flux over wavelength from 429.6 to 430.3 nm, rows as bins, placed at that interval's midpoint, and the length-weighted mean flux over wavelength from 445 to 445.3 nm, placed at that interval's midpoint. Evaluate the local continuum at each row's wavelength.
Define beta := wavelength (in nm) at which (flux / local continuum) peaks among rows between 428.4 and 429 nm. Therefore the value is 428.440 nm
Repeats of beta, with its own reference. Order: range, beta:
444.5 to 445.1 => 444.621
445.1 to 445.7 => 445.338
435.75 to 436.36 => 436.104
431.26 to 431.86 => 431.708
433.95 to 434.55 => 434.500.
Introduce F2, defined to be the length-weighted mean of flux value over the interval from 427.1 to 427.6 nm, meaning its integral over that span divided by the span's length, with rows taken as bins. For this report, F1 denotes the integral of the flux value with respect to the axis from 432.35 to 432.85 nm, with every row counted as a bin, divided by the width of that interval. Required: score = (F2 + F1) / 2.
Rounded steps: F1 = 11.6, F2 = 11.9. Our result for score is 11.8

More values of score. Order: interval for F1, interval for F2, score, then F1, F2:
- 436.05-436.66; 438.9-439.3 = 13.3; 13.1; 13.4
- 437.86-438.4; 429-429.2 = 12.1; 13.0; 11.3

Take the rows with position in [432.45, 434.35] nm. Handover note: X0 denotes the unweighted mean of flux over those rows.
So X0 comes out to 11.4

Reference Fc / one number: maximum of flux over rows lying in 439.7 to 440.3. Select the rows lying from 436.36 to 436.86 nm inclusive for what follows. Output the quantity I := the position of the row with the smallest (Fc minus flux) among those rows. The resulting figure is 436.606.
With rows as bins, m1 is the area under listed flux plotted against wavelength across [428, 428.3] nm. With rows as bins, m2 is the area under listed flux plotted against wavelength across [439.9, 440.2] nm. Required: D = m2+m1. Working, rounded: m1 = 3.75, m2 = 3.88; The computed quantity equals 7.63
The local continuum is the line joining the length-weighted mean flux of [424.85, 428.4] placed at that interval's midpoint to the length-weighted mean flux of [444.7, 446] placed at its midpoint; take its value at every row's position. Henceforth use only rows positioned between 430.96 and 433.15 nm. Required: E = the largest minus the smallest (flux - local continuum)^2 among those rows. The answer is 5.5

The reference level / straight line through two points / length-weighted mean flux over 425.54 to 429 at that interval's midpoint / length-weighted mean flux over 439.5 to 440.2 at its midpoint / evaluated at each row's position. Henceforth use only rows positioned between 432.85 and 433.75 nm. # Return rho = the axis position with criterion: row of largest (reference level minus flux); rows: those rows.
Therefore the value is 433.102 nm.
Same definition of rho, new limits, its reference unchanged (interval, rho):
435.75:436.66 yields 436.405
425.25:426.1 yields 426.079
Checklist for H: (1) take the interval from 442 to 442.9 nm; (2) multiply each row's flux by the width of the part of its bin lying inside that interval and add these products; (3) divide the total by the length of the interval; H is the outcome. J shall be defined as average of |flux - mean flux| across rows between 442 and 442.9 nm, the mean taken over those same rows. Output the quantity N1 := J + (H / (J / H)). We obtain 591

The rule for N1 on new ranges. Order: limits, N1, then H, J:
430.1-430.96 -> 168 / 10.4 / 0.65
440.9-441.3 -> 437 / 13.7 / 0.43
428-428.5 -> 917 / 12.6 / 0.17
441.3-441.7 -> 273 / 13.1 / 0.63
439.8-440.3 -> 319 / 13.3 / 0.56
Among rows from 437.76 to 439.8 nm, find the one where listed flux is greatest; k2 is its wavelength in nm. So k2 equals 439.329 nm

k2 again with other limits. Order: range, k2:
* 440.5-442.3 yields 441.967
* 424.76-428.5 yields 426.373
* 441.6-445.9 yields 441.967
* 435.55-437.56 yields 436.104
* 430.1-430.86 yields 430.715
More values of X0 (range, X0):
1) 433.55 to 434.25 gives 9.6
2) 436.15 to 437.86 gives 12.7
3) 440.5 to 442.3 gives 13.5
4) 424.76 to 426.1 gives 12.8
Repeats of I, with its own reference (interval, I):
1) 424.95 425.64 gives 425.295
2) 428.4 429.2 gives 428.440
